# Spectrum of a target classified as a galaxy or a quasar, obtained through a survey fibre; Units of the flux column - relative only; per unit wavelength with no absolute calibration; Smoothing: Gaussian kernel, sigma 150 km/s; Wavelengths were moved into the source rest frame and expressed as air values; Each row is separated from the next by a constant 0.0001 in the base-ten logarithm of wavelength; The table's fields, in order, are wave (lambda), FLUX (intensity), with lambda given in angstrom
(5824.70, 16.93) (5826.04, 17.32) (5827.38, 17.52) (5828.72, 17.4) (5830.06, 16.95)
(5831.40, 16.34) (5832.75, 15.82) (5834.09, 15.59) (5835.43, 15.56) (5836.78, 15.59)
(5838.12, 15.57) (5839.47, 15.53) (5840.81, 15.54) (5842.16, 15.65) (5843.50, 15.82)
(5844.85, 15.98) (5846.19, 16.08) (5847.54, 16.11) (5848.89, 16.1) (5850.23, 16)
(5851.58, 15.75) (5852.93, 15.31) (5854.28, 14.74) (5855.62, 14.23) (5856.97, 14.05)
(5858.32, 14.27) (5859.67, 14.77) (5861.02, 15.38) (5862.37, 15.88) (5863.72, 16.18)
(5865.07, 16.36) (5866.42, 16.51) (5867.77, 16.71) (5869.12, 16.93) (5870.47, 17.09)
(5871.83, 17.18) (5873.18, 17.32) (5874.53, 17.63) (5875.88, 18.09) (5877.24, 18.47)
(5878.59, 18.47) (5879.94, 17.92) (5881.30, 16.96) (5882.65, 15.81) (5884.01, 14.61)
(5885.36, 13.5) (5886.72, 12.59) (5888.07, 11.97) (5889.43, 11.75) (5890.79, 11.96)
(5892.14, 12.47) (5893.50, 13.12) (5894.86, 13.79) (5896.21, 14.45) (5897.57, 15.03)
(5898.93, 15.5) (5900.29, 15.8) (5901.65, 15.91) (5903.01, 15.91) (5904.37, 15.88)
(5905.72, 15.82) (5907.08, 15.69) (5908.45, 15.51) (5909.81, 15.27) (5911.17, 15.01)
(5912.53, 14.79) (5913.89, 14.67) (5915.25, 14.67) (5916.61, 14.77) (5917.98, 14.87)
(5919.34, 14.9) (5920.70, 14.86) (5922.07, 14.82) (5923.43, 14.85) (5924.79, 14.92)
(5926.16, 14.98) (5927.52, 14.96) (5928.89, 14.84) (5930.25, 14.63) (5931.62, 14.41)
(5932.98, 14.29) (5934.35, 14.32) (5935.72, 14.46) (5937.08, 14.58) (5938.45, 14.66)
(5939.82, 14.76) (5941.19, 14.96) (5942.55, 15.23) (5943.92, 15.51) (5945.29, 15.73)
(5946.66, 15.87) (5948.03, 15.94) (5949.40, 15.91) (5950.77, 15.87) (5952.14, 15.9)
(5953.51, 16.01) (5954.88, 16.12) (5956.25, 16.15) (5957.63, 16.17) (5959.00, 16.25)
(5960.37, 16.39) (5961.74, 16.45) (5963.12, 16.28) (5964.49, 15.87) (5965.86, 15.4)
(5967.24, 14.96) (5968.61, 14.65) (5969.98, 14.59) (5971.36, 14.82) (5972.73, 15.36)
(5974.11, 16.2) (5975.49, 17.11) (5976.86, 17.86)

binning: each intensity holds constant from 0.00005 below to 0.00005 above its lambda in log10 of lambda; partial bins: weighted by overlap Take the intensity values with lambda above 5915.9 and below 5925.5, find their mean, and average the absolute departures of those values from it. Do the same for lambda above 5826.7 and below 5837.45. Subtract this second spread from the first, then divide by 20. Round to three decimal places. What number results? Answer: -0.034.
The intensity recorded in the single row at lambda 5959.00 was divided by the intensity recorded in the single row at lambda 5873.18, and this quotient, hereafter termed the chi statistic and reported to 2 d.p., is 0.94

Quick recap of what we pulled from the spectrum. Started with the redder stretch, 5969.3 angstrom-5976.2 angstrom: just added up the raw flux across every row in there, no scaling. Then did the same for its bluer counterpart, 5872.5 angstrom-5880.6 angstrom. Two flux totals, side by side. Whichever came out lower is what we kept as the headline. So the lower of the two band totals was 78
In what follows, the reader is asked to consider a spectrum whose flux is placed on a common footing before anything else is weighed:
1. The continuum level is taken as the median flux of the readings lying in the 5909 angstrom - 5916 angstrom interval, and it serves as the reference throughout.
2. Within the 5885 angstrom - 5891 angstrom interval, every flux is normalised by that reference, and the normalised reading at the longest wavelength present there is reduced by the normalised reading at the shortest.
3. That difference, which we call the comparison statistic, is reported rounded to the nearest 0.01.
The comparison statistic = -0.10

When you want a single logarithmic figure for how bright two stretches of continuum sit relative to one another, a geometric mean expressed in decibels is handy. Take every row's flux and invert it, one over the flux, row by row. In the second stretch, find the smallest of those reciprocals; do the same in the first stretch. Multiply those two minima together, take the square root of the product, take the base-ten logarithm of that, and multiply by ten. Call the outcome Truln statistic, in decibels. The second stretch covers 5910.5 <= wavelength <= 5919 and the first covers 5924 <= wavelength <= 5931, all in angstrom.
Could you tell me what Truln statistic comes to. -11.8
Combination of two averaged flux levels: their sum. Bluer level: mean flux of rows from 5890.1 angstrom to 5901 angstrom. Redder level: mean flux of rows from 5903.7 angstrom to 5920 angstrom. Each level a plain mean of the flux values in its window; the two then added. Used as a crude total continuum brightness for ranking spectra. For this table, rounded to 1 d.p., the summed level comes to 29.2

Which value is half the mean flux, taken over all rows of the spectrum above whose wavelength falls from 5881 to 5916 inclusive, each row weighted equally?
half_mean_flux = 7.3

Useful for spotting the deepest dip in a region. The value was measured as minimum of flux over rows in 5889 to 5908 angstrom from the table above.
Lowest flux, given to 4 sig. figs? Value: 11.75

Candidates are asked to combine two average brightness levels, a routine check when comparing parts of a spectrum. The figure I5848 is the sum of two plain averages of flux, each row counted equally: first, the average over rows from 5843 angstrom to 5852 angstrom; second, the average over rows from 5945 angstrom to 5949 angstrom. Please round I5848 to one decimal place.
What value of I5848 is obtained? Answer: 31.8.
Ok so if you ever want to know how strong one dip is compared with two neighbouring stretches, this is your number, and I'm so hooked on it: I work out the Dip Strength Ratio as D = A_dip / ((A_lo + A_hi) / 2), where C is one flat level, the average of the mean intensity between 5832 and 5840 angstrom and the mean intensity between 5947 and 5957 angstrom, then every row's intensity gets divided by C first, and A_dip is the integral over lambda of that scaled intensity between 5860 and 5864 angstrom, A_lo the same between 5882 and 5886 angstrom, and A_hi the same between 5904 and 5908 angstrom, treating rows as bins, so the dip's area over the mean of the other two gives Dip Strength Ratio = 1.03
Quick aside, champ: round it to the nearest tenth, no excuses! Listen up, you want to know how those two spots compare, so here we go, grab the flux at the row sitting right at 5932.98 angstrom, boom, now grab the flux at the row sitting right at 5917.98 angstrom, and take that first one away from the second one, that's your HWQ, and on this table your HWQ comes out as 0.6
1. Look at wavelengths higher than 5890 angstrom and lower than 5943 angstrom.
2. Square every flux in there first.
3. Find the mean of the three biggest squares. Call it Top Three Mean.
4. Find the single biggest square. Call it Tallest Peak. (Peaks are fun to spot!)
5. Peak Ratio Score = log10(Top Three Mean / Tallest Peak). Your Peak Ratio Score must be -0.001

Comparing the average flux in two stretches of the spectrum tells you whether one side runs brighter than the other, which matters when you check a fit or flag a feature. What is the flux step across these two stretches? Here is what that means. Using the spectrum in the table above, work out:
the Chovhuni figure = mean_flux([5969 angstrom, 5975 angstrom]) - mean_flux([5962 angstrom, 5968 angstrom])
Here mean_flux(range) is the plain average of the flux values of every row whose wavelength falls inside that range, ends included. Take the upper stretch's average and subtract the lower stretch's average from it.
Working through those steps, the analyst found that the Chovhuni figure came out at -0.4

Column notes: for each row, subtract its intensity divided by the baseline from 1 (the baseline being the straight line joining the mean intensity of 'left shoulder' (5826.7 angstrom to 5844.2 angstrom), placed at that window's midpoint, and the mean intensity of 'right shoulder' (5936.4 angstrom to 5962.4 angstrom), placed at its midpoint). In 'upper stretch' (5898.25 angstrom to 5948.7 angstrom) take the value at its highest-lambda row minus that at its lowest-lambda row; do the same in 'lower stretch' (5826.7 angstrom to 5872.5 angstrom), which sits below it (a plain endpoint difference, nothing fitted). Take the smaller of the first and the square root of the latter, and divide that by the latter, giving -3.2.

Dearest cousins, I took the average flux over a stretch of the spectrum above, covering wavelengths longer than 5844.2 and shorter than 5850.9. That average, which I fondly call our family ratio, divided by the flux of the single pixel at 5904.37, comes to 1.01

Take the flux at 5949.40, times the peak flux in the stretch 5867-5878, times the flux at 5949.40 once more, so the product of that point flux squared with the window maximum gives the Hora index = 4675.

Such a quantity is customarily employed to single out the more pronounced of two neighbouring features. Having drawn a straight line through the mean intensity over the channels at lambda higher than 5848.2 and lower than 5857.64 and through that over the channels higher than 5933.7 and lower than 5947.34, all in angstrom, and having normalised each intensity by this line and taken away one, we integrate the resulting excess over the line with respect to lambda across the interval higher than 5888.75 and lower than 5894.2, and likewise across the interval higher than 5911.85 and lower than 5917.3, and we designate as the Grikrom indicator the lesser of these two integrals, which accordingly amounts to -1.00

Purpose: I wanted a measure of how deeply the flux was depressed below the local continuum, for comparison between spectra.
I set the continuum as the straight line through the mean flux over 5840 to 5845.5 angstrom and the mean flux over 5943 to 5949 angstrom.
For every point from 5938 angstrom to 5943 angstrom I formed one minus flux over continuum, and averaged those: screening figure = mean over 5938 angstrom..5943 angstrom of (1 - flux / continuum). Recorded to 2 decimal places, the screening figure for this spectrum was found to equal 0.05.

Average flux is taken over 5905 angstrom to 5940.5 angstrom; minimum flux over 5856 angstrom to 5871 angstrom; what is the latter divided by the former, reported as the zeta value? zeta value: 0.95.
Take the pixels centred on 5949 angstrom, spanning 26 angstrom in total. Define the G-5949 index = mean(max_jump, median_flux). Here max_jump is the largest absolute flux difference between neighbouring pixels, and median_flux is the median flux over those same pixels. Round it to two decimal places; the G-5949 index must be 8.09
